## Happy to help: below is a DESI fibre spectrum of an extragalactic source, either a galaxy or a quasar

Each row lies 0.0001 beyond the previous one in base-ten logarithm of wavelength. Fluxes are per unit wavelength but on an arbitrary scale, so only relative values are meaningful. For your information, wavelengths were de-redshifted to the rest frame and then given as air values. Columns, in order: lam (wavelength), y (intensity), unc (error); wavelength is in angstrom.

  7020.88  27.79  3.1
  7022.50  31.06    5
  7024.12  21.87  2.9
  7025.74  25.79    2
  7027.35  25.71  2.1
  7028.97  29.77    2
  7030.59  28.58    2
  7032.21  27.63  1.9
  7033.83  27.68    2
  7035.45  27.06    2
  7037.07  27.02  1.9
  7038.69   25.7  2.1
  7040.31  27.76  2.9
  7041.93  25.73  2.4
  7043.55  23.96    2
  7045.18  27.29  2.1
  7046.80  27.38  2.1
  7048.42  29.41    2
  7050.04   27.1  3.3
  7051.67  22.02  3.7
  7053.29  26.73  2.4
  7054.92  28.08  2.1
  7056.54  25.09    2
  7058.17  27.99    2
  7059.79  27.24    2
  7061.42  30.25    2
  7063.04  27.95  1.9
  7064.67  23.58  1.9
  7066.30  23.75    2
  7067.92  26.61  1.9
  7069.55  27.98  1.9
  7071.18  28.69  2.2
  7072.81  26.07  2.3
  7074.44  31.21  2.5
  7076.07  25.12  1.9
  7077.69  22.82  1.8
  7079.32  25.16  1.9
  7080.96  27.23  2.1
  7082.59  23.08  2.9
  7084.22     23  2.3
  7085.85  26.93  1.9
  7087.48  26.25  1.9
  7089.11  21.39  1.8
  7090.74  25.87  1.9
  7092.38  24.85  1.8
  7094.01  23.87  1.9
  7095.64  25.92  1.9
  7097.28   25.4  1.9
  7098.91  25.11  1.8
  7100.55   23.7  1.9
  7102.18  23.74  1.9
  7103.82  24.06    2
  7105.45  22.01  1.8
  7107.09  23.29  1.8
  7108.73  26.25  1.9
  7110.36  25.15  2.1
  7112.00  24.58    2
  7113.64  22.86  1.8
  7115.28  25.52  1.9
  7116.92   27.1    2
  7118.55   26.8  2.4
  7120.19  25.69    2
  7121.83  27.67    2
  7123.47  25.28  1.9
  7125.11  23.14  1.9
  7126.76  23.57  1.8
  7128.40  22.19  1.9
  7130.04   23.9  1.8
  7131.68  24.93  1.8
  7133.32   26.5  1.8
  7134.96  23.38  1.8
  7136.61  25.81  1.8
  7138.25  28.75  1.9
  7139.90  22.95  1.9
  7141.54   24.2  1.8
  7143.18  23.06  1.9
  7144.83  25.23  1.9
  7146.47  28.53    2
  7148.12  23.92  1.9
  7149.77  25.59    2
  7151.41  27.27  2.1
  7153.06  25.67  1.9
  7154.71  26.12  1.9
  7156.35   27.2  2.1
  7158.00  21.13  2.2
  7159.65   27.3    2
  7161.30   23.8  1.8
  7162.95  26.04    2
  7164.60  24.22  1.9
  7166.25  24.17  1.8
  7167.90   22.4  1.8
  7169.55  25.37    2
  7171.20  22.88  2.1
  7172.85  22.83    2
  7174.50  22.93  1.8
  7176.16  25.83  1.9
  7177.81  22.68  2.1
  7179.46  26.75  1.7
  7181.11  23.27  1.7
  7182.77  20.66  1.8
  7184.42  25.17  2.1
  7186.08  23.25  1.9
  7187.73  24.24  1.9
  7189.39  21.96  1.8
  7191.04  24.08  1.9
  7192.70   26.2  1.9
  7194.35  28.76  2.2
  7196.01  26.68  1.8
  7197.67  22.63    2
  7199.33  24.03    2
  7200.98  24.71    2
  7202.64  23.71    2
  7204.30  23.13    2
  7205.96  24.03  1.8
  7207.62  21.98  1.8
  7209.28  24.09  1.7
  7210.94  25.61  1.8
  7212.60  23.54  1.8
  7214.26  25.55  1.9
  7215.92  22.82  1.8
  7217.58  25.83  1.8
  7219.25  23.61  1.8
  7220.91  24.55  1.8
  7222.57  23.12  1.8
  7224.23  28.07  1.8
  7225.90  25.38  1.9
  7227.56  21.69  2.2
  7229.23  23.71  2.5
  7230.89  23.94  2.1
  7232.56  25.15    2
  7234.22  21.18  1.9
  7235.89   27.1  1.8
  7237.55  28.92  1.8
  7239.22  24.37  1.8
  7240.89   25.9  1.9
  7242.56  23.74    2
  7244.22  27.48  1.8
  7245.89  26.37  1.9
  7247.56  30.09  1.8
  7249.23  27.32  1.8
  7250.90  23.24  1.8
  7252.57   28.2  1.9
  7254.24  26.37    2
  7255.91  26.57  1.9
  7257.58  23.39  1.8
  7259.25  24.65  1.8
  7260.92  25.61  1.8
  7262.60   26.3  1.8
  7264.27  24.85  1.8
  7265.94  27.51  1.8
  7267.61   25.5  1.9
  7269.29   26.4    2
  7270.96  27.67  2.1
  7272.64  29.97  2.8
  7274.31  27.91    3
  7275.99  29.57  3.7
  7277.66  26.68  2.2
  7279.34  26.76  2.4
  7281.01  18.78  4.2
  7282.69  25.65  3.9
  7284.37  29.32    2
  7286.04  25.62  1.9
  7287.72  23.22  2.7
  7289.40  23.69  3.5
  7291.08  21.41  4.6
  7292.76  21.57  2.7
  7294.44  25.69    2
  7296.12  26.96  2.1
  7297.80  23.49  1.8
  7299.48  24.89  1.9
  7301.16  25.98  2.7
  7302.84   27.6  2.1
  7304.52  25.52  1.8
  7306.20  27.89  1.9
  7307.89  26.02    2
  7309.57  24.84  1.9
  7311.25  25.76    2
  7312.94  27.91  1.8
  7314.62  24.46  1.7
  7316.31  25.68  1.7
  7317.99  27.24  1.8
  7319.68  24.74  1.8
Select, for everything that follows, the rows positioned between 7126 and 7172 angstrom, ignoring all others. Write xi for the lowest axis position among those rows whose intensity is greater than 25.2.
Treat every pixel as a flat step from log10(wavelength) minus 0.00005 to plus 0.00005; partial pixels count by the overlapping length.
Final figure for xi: 7133.32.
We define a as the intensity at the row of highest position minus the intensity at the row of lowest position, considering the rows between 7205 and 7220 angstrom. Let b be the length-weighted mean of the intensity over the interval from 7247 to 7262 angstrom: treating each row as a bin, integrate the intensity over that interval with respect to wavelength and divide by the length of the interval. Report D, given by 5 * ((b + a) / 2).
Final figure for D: 64.2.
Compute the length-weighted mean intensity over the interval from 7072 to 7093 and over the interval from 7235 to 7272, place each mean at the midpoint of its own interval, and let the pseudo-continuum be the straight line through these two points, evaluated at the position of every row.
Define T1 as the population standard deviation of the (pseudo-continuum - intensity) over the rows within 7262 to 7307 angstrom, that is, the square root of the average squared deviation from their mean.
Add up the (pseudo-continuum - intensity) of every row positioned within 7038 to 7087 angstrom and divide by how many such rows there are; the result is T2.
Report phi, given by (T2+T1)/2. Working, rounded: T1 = 2.5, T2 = -1.2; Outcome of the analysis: 0.68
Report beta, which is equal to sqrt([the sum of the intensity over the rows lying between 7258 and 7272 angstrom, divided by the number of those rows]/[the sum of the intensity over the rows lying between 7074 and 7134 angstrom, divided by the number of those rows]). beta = 1.02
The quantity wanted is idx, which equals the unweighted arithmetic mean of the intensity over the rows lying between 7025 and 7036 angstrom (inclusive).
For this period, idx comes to 27.5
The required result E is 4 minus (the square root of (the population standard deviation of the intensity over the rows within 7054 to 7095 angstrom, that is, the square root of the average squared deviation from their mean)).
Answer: 2.46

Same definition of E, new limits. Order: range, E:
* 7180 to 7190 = 2.79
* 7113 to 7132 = 2.70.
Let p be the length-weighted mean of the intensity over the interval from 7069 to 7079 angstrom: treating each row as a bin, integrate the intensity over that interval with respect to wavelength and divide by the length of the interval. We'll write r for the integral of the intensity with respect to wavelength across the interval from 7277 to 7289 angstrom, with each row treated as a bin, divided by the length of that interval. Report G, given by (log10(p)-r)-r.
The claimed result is -48.7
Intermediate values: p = 26.9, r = 25.1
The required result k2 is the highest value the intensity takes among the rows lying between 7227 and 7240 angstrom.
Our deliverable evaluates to 28.92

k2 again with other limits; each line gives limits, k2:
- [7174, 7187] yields 26.75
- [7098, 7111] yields 26.25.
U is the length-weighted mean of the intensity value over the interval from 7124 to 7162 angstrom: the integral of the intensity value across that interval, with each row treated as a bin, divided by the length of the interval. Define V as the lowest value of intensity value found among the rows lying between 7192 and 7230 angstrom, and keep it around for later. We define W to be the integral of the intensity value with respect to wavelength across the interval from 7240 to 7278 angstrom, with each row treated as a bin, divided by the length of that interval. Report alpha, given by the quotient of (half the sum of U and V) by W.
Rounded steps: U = 24.97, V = 21.69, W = 26.6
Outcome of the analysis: 0.878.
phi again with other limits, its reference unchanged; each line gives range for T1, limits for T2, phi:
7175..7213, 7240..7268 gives 1.00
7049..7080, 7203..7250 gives 1.77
